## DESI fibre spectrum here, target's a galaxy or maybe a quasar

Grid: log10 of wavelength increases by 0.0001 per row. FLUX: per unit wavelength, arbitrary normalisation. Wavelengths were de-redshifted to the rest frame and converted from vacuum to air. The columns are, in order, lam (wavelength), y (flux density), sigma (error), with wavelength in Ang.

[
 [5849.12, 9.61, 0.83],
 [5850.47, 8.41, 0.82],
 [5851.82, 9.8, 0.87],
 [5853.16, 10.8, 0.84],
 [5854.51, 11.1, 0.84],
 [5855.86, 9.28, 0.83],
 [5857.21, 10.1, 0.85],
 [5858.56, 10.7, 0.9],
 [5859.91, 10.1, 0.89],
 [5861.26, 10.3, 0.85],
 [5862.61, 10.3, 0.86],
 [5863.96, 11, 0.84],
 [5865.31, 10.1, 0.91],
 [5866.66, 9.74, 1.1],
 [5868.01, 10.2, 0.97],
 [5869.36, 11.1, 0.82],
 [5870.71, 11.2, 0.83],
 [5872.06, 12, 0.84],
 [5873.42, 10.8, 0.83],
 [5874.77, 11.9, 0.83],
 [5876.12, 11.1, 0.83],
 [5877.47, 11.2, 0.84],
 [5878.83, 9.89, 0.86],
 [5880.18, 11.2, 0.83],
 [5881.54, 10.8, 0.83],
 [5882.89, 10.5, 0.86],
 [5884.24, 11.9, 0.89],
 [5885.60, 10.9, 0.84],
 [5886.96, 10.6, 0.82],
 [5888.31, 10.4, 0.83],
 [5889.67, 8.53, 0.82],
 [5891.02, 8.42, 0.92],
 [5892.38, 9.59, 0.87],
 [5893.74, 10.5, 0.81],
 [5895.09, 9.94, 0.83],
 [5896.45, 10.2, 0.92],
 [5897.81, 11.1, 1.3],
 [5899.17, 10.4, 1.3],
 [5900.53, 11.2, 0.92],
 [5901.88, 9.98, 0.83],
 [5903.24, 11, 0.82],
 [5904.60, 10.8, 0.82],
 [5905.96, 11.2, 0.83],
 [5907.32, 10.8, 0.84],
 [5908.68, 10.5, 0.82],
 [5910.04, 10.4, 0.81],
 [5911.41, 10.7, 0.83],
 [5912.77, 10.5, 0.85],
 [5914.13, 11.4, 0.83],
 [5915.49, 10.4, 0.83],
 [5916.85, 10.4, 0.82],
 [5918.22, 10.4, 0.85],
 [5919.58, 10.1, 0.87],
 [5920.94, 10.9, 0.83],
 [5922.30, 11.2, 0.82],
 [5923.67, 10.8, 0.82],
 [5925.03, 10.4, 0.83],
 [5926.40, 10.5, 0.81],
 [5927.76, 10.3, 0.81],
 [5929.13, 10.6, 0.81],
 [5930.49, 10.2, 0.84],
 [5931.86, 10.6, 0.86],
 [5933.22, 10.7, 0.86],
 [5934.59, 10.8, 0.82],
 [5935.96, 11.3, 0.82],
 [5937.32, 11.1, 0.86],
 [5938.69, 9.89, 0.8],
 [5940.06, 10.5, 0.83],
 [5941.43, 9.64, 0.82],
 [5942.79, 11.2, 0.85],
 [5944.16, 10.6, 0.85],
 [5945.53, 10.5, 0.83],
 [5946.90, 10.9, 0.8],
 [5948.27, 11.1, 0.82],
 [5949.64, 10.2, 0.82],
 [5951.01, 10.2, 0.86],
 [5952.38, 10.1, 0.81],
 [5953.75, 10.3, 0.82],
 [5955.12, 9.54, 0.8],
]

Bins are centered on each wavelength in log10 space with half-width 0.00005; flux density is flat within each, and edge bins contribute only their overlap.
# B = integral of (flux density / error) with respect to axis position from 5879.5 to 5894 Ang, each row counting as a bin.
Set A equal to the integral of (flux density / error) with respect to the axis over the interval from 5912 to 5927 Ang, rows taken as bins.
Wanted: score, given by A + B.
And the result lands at 368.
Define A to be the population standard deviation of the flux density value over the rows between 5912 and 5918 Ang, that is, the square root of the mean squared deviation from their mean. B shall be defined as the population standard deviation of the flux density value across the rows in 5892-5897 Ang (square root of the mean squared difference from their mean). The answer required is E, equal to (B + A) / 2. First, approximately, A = 0.4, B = 0.33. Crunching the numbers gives 0.38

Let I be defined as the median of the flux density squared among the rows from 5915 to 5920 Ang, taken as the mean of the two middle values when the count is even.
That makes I 108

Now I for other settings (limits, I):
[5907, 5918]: 110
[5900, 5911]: 117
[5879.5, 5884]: 117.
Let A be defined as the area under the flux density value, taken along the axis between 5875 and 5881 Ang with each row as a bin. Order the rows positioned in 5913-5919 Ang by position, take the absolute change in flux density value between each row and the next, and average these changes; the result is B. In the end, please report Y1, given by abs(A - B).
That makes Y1 65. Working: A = 66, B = 0.33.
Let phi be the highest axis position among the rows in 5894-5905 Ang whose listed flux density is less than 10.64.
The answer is 5901.88 Ang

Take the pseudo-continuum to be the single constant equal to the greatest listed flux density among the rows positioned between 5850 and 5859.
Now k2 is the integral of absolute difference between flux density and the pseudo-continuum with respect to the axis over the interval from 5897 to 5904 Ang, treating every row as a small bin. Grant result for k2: 2.9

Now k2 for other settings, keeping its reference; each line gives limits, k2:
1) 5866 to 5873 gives 4.5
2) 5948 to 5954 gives 4.6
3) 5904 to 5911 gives 2.8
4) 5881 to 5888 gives 3.5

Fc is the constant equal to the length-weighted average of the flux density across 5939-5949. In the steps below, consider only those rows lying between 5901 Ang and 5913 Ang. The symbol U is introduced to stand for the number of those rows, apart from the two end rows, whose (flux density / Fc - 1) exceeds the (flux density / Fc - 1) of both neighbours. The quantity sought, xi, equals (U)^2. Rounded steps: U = 3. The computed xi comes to 9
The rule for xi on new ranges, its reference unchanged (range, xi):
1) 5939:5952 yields 4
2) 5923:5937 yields 4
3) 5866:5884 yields 16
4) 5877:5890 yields 4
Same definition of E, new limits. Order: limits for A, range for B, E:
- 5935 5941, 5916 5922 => 0.42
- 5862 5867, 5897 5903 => 0.48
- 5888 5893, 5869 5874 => 0.63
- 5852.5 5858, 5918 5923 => 0.56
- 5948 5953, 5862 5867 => 0.43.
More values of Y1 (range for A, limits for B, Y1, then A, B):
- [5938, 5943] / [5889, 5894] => 50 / 51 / 0.73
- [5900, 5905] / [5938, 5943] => 53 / 54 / 1.01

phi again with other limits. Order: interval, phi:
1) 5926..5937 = 5931.86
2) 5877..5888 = 5886.96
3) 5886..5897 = 5896.45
